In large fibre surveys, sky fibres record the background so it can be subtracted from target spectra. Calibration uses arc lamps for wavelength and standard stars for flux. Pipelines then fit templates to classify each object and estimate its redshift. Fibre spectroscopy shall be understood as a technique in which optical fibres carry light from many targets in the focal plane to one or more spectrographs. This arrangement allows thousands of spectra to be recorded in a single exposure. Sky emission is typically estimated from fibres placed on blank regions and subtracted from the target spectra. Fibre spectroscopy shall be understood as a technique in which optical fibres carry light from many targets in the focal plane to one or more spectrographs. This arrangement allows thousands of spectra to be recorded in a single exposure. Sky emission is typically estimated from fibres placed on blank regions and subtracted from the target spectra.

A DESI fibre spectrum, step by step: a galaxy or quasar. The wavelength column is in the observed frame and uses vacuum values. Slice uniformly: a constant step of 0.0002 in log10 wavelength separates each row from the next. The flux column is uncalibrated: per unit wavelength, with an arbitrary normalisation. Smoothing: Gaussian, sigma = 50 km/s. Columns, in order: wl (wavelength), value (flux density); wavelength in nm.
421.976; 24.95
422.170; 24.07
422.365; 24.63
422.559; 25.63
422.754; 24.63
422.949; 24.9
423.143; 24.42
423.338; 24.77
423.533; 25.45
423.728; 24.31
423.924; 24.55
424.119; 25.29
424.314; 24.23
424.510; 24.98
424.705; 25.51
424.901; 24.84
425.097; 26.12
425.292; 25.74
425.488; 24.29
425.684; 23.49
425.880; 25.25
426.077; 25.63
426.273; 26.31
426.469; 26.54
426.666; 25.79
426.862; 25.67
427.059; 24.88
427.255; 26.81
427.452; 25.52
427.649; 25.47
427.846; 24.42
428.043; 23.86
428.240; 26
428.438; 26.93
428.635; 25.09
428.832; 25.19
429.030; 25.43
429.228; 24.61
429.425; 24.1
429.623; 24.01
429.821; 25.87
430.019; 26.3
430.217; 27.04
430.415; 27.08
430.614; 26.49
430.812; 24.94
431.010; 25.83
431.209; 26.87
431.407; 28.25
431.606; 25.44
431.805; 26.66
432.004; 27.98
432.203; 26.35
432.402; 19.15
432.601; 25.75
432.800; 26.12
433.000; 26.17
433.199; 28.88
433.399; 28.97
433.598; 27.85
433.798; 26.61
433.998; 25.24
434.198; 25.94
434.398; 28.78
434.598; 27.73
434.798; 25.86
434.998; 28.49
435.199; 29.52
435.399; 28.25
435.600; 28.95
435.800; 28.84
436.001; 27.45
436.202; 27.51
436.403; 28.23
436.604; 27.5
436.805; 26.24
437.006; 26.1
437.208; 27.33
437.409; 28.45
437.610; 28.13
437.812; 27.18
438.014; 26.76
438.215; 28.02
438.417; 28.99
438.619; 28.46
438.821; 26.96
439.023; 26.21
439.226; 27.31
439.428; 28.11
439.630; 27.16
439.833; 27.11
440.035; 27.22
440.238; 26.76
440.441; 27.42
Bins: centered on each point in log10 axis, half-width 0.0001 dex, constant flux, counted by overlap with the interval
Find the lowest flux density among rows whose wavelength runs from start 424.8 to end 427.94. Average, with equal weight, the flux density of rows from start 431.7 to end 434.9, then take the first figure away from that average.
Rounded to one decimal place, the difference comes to 3.0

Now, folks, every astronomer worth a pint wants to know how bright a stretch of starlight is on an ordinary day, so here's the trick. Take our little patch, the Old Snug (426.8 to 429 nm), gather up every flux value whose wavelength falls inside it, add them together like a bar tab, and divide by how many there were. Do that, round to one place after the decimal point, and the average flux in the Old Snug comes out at 25.4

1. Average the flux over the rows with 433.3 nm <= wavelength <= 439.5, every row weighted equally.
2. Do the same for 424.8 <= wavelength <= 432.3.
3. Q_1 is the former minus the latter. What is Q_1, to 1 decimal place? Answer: 1.9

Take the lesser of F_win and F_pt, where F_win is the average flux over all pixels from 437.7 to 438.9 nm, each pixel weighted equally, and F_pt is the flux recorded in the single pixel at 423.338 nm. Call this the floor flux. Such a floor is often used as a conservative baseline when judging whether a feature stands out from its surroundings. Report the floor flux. 24.8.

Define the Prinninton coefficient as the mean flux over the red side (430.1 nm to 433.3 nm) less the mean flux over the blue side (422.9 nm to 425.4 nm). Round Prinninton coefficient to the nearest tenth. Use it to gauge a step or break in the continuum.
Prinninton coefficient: 1.2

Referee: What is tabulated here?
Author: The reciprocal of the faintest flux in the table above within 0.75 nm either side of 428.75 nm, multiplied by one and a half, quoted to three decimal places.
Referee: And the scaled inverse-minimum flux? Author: 0.063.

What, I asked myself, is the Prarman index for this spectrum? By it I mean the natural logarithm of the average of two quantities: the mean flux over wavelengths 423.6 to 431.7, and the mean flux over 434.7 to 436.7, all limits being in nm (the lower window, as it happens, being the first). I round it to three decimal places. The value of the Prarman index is 3.287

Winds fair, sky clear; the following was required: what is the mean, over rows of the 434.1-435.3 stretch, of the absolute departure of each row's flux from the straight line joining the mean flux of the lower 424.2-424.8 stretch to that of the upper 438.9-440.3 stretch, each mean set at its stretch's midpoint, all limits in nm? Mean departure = 1.63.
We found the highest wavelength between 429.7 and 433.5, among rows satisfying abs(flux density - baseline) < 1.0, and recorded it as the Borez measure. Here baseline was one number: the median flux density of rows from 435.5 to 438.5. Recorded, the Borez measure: 432.004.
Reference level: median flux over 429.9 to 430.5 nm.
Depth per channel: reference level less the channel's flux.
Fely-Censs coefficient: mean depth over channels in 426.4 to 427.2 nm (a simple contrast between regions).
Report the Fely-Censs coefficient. 1.3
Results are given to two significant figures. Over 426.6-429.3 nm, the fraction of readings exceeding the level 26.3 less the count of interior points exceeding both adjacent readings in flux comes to -2.9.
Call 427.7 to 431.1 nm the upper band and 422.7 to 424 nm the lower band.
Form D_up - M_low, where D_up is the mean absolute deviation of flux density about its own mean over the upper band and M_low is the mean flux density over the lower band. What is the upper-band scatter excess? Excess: -23.8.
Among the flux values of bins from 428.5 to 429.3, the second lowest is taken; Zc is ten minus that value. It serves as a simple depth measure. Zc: -15.1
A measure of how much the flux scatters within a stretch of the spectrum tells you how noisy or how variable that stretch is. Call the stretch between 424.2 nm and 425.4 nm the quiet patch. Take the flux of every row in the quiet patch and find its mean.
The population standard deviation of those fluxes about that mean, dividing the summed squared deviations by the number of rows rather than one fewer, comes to 0.63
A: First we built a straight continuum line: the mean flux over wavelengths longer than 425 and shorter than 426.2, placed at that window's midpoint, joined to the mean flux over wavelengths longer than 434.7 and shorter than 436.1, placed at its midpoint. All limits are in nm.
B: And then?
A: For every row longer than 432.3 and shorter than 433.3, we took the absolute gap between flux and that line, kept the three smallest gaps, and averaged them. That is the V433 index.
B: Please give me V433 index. 1.3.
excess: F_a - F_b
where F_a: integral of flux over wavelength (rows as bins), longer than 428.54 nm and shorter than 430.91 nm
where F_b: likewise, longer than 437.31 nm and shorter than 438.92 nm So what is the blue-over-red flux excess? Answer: 16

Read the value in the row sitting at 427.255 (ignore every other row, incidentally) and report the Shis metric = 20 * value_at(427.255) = 536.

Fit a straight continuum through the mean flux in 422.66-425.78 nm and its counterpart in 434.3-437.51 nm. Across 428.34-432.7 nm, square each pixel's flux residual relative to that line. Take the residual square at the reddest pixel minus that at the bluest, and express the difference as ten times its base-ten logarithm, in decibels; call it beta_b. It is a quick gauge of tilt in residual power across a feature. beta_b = -3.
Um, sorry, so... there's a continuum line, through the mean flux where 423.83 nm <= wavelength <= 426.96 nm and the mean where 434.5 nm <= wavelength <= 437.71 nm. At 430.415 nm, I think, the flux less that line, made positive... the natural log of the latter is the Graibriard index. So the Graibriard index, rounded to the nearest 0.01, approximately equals -0.46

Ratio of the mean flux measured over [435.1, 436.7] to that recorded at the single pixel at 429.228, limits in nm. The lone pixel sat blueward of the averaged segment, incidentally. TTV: 1.15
